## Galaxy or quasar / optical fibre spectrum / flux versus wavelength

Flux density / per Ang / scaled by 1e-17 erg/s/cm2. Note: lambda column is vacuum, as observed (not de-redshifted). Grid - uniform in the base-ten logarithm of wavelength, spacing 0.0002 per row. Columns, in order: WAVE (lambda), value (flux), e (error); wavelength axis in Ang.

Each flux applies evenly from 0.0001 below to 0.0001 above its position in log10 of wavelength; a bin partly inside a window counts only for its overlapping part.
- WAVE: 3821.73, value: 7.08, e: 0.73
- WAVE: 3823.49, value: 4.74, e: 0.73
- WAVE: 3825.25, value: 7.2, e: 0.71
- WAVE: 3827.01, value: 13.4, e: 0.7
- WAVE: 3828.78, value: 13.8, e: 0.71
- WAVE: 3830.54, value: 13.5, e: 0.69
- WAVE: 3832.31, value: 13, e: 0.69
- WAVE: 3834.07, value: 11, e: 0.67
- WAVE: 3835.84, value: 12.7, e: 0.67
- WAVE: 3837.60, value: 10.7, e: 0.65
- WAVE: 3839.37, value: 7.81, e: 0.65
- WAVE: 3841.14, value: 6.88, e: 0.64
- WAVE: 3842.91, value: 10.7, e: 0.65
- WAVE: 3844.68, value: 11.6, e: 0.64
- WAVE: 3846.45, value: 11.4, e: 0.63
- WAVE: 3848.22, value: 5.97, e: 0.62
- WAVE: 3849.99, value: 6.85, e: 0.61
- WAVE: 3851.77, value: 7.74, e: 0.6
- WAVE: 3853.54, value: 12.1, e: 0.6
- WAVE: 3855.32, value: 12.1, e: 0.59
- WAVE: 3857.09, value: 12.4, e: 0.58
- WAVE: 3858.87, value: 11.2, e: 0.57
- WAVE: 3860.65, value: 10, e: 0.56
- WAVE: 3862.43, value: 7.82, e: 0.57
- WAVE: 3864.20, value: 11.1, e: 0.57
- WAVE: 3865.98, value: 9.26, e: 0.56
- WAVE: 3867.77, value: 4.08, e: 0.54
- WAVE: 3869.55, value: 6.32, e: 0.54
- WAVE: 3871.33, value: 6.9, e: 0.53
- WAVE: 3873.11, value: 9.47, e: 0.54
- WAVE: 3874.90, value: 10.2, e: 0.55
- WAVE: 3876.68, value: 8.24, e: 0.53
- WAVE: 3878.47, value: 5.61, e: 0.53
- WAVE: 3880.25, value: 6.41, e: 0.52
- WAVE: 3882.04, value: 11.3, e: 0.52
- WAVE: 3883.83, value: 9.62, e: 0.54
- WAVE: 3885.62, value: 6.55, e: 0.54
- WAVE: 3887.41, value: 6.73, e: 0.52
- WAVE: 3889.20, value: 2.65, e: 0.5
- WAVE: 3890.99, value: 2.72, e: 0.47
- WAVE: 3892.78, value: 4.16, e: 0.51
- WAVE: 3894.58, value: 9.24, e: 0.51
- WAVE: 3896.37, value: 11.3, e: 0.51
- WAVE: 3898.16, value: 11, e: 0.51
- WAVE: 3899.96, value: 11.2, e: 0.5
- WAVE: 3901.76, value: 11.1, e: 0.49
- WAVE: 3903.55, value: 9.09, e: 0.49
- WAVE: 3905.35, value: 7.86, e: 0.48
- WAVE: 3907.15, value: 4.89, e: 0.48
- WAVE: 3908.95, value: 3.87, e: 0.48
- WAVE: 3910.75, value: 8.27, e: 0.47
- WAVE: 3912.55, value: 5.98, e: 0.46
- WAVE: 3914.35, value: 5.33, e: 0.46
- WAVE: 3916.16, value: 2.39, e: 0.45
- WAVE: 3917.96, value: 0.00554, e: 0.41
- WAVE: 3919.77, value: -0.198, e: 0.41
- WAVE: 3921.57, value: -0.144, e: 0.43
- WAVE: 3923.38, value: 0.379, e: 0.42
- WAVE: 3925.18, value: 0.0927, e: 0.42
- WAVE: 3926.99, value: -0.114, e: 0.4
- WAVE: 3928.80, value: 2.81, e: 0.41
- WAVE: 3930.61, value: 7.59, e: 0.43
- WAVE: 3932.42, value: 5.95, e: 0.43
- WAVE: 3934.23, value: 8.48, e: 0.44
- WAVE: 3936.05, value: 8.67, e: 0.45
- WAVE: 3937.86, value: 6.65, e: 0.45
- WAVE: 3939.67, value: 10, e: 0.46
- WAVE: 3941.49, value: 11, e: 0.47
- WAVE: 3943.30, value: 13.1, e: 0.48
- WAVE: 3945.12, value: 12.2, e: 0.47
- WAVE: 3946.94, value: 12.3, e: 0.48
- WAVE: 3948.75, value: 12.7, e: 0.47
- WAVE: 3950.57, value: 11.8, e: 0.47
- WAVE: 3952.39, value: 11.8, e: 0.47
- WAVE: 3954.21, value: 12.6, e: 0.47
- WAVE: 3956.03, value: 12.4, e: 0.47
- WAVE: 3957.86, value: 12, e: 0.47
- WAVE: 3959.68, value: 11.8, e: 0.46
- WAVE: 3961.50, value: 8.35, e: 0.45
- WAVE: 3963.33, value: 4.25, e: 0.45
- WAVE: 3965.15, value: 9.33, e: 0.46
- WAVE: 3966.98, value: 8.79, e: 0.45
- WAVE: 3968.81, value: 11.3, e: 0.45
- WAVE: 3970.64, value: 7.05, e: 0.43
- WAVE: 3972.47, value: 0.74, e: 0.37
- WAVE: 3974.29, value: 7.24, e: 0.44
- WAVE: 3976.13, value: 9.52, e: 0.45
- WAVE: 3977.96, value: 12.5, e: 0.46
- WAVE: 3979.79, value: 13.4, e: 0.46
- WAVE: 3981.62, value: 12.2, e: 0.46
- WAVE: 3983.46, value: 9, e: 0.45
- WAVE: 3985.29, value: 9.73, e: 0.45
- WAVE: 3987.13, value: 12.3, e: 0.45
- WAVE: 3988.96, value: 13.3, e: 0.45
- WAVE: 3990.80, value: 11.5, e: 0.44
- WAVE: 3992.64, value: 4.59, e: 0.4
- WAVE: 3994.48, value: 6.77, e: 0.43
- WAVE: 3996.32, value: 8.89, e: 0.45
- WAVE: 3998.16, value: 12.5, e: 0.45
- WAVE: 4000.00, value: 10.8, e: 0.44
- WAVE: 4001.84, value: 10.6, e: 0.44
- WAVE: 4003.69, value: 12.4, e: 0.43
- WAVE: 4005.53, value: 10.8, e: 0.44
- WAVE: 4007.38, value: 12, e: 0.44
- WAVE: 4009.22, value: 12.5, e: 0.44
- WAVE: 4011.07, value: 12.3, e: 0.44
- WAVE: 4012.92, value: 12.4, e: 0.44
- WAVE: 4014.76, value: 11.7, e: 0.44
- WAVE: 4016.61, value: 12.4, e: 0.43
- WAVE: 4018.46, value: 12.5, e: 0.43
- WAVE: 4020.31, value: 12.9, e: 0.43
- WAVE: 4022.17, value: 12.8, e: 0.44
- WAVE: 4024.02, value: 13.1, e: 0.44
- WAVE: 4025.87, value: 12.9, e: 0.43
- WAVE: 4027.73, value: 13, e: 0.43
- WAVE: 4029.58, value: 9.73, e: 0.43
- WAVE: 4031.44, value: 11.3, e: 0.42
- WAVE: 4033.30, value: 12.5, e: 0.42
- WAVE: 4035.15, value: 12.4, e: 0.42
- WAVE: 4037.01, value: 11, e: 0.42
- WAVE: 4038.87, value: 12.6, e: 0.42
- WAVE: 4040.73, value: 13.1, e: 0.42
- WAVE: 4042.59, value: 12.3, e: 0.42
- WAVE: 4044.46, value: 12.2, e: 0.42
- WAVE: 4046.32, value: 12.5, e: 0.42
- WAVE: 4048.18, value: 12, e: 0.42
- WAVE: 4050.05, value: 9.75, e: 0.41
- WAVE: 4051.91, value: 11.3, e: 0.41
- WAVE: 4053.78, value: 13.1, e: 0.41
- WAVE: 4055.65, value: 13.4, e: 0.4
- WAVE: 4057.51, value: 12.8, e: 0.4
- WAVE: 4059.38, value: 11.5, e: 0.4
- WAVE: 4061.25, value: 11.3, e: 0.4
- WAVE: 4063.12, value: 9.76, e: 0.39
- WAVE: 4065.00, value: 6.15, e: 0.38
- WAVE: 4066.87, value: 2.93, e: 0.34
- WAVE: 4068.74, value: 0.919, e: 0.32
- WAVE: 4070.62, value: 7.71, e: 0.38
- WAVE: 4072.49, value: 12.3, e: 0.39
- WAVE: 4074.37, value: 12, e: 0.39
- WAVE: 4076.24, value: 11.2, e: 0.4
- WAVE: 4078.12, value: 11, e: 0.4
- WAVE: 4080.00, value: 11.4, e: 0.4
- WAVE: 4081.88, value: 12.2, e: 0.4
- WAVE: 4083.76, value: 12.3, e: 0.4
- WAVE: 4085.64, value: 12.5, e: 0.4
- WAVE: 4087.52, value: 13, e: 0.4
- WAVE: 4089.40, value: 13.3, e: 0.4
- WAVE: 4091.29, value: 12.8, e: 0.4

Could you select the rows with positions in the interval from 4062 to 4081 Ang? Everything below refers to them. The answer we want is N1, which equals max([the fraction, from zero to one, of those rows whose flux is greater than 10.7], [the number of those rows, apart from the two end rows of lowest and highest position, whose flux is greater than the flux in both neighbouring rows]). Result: 1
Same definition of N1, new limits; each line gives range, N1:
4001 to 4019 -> 3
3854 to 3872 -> 2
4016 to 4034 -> 3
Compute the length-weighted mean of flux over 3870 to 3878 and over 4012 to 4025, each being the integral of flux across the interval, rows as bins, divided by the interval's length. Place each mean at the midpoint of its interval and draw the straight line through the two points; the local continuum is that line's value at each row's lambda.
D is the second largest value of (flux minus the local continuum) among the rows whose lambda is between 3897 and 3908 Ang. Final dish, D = 1.9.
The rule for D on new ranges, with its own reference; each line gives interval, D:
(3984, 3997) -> 0.6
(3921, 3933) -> -4.1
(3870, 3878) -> 1.1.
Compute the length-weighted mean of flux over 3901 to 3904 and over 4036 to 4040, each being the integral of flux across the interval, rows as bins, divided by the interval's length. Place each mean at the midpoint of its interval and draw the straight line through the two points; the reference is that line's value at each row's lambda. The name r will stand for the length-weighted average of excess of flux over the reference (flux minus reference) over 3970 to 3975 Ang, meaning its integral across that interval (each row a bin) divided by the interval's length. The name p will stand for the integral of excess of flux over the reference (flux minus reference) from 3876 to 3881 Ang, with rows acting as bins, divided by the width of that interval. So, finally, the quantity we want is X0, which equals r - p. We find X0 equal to -3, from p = -3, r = -6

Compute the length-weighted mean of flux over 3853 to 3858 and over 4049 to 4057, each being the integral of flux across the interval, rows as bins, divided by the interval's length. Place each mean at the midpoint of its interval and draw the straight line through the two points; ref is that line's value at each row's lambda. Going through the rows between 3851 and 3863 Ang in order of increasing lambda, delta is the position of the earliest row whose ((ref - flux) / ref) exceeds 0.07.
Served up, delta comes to 3851.77 Ang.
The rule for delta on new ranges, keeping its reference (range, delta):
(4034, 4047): 4037.01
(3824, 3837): 3825.25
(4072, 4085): 4078.12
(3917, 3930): 3917.96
